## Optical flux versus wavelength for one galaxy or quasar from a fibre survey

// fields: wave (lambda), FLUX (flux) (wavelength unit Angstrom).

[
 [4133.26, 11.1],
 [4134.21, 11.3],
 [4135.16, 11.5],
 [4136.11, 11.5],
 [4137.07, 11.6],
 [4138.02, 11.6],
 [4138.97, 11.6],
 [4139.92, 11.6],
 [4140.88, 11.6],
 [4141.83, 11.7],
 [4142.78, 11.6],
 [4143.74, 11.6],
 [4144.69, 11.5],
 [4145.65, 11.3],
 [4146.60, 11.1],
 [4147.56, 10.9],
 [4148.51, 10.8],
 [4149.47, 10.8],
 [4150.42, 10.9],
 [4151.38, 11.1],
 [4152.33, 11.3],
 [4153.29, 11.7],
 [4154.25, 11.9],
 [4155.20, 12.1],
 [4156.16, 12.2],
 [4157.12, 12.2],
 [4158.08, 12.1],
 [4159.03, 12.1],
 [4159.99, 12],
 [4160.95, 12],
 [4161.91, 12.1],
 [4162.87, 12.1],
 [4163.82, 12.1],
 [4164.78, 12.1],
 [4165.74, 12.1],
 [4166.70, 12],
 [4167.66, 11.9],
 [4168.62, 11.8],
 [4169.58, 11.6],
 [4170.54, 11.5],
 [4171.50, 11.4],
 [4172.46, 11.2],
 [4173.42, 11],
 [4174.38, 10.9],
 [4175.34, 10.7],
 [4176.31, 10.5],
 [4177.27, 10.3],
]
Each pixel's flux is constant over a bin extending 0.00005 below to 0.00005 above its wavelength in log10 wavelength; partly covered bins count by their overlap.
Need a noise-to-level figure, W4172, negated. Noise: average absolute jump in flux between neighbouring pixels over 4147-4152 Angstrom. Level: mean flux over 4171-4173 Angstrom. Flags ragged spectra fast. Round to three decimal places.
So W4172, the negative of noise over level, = -0.009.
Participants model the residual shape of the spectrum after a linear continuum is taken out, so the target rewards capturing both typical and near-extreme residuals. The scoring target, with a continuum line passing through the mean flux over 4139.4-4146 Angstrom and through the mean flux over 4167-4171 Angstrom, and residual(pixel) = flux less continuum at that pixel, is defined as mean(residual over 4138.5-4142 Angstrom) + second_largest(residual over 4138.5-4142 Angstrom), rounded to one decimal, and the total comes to 0.1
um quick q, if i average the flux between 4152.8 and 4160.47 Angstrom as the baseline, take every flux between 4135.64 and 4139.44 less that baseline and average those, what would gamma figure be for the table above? -0.5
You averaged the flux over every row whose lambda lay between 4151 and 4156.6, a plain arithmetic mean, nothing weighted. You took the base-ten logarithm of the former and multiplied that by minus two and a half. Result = -2.67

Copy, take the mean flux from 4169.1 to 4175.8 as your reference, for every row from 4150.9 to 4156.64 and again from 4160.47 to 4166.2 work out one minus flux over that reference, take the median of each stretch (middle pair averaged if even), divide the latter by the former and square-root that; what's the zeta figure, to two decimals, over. 1.22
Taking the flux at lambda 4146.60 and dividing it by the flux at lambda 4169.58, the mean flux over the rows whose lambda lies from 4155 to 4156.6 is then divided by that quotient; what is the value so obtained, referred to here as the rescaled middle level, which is 12.7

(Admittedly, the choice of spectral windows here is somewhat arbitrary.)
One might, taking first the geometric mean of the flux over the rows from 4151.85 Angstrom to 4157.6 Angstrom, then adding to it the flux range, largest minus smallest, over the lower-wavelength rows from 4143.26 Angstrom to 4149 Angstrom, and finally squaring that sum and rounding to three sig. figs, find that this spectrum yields 161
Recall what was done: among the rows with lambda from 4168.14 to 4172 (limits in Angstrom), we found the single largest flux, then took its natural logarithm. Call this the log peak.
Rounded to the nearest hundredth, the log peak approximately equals 2.47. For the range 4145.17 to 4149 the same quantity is 2.42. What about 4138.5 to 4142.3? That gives 2.46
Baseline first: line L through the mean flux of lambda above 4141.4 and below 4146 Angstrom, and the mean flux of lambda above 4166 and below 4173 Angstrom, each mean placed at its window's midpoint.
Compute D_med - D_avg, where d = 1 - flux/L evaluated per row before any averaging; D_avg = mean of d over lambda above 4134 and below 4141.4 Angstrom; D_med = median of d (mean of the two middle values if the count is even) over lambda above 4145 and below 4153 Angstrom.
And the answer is 0.05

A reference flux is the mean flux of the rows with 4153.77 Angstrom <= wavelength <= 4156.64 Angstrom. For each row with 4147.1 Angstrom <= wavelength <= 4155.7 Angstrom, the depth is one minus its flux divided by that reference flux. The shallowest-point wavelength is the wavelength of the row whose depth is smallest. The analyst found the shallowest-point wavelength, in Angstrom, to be 4155.20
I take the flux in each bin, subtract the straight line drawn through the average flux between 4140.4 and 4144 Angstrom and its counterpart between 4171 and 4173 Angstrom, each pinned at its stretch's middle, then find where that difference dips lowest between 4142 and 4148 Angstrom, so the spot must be 4147.56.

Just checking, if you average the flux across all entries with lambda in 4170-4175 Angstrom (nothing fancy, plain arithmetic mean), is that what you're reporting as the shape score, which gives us 11.2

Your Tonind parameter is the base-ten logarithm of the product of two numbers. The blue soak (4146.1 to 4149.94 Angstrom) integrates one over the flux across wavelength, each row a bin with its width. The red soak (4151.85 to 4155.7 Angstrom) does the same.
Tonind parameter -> -0.94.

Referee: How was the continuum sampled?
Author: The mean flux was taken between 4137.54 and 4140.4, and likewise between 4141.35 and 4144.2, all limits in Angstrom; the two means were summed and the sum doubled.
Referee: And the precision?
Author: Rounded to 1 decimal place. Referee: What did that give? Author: 46.5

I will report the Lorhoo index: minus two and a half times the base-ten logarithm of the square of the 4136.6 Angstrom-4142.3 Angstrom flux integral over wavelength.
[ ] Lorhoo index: -9.11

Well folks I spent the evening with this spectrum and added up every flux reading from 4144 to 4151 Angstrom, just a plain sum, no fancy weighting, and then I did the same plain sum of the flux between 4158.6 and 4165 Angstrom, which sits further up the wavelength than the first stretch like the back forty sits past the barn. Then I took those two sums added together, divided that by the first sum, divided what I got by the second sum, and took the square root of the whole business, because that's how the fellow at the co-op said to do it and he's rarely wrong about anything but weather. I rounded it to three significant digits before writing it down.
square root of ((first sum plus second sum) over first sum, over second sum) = 0.157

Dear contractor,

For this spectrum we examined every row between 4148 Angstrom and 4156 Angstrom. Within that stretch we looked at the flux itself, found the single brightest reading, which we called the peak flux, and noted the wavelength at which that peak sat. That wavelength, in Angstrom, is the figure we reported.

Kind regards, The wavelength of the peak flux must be 4155.20 Angstrom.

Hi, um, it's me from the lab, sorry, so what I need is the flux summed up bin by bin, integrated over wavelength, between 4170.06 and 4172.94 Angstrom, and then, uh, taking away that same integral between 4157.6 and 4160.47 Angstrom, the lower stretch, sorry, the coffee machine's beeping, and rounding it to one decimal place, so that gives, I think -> -1.9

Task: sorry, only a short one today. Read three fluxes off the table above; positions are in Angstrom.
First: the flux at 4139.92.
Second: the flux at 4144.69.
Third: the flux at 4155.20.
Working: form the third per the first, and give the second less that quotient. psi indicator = 10.5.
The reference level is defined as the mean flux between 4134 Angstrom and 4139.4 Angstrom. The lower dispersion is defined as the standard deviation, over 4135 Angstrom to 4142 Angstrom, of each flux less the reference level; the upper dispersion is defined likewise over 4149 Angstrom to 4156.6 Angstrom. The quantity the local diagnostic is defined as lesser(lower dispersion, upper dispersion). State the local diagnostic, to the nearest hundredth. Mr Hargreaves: 0.06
